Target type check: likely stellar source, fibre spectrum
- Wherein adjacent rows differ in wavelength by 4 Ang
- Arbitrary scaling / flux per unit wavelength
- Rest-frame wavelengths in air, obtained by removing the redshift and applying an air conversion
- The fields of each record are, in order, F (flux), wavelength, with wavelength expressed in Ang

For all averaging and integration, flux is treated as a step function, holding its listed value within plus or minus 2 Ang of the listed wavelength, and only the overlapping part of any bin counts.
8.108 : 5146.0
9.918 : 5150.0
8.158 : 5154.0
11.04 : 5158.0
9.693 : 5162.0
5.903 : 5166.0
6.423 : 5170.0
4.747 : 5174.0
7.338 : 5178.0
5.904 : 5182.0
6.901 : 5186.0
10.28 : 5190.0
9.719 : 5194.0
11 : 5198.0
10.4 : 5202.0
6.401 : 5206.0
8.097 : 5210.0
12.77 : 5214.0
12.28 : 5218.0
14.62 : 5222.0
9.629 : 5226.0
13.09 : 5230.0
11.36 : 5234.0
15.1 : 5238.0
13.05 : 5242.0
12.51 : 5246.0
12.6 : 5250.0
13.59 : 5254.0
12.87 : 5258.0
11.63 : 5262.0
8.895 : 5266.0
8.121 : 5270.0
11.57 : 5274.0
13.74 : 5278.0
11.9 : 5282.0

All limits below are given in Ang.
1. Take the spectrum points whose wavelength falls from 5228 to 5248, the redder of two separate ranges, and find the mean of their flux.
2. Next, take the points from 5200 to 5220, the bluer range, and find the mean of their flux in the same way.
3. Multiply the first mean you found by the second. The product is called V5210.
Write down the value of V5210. 130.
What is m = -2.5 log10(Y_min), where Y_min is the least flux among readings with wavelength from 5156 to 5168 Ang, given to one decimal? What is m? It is -1.9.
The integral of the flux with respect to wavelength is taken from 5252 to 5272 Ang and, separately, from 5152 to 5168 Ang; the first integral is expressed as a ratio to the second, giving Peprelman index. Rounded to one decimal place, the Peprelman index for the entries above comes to 1.6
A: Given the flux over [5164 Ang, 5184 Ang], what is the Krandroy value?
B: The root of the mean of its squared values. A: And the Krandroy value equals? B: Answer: 6.1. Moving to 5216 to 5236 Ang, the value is 12.3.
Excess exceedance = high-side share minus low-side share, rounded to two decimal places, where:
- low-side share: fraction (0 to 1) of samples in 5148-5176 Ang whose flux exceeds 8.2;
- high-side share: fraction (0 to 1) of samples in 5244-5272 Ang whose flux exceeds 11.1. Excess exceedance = 0.29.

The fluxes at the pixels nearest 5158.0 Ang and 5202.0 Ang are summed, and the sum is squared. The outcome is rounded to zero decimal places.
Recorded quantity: 460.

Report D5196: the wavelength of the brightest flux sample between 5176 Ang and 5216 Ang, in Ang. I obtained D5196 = 5214.0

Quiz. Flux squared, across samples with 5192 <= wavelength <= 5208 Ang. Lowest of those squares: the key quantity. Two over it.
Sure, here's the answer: 0.05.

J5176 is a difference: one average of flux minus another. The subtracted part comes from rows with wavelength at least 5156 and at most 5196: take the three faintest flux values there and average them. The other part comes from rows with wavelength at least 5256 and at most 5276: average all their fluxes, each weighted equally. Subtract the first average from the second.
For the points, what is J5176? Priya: 5.1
